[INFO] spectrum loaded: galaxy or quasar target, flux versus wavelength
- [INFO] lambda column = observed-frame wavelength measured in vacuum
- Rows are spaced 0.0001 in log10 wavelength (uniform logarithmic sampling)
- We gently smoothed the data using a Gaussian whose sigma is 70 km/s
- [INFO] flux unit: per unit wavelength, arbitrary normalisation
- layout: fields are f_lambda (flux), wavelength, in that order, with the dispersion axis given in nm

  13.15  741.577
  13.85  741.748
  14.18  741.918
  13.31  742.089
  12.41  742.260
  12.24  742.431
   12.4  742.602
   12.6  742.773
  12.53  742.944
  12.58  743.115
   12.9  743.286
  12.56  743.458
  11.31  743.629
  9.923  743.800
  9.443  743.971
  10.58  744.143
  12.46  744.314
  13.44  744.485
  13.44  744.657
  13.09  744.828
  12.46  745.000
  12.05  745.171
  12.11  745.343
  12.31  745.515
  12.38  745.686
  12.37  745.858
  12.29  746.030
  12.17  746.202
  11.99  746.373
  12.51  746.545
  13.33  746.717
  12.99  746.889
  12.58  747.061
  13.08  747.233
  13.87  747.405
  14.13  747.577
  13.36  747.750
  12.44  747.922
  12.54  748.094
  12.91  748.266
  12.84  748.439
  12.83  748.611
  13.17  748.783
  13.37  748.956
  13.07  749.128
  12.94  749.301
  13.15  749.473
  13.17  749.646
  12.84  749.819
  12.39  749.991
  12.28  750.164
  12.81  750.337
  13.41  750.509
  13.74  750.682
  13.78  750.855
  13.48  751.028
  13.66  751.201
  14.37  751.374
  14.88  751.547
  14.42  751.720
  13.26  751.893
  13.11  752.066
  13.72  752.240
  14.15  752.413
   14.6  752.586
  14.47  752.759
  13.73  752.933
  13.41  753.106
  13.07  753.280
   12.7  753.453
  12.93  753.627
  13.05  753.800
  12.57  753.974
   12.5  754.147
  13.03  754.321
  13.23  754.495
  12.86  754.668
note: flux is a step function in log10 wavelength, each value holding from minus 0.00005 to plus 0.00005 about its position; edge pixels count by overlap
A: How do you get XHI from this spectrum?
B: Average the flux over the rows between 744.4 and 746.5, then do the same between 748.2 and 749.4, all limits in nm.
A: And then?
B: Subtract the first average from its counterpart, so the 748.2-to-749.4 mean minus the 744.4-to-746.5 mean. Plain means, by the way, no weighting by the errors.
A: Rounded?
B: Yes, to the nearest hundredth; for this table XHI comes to 0.51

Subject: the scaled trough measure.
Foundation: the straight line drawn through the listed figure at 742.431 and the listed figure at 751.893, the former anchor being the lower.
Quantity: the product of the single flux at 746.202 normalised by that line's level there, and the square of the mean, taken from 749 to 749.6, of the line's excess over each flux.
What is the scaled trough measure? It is 0.01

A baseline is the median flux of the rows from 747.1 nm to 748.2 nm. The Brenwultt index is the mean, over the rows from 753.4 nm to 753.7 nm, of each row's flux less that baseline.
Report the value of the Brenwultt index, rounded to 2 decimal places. -0.40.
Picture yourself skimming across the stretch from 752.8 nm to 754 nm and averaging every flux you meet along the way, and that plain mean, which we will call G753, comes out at 13.1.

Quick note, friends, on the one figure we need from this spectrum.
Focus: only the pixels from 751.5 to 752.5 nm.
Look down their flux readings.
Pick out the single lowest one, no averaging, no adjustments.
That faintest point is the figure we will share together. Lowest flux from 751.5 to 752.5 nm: 13.11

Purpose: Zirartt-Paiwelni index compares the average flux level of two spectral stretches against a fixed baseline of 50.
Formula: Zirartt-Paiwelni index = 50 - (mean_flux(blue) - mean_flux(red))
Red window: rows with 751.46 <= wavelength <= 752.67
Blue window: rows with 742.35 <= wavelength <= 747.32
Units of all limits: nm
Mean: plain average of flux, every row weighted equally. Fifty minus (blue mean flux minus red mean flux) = 51.7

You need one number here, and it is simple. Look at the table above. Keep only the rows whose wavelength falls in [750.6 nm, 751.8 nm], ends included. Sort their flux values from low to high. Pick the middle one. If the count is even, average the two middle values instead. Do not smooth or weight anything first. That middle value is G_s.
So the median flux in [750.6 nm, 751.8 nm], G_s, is 13.78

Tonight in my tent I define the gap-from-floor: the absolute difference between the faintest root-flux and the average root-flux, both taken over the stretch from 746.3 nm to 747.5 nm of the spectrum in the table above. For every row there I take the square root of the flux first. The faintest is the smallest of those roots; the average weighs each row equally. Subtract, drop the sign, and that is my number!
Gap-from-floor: 0.13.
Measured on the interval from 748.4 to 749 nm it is 0.03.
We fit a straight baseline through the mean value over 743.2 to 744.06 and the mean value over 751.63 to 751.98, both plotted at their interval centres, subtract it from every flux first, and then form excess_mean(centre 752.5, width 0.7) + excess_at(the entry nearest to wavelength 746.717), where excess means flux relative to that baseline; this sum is 1.3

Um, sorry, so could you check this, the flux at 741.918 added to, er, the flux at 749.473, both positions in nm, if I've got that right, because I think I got 27.3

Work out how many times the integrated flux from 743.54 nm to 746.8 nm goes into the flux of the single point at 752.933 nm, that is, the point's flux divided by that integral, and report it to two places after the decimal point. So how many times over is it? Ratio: 0.35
